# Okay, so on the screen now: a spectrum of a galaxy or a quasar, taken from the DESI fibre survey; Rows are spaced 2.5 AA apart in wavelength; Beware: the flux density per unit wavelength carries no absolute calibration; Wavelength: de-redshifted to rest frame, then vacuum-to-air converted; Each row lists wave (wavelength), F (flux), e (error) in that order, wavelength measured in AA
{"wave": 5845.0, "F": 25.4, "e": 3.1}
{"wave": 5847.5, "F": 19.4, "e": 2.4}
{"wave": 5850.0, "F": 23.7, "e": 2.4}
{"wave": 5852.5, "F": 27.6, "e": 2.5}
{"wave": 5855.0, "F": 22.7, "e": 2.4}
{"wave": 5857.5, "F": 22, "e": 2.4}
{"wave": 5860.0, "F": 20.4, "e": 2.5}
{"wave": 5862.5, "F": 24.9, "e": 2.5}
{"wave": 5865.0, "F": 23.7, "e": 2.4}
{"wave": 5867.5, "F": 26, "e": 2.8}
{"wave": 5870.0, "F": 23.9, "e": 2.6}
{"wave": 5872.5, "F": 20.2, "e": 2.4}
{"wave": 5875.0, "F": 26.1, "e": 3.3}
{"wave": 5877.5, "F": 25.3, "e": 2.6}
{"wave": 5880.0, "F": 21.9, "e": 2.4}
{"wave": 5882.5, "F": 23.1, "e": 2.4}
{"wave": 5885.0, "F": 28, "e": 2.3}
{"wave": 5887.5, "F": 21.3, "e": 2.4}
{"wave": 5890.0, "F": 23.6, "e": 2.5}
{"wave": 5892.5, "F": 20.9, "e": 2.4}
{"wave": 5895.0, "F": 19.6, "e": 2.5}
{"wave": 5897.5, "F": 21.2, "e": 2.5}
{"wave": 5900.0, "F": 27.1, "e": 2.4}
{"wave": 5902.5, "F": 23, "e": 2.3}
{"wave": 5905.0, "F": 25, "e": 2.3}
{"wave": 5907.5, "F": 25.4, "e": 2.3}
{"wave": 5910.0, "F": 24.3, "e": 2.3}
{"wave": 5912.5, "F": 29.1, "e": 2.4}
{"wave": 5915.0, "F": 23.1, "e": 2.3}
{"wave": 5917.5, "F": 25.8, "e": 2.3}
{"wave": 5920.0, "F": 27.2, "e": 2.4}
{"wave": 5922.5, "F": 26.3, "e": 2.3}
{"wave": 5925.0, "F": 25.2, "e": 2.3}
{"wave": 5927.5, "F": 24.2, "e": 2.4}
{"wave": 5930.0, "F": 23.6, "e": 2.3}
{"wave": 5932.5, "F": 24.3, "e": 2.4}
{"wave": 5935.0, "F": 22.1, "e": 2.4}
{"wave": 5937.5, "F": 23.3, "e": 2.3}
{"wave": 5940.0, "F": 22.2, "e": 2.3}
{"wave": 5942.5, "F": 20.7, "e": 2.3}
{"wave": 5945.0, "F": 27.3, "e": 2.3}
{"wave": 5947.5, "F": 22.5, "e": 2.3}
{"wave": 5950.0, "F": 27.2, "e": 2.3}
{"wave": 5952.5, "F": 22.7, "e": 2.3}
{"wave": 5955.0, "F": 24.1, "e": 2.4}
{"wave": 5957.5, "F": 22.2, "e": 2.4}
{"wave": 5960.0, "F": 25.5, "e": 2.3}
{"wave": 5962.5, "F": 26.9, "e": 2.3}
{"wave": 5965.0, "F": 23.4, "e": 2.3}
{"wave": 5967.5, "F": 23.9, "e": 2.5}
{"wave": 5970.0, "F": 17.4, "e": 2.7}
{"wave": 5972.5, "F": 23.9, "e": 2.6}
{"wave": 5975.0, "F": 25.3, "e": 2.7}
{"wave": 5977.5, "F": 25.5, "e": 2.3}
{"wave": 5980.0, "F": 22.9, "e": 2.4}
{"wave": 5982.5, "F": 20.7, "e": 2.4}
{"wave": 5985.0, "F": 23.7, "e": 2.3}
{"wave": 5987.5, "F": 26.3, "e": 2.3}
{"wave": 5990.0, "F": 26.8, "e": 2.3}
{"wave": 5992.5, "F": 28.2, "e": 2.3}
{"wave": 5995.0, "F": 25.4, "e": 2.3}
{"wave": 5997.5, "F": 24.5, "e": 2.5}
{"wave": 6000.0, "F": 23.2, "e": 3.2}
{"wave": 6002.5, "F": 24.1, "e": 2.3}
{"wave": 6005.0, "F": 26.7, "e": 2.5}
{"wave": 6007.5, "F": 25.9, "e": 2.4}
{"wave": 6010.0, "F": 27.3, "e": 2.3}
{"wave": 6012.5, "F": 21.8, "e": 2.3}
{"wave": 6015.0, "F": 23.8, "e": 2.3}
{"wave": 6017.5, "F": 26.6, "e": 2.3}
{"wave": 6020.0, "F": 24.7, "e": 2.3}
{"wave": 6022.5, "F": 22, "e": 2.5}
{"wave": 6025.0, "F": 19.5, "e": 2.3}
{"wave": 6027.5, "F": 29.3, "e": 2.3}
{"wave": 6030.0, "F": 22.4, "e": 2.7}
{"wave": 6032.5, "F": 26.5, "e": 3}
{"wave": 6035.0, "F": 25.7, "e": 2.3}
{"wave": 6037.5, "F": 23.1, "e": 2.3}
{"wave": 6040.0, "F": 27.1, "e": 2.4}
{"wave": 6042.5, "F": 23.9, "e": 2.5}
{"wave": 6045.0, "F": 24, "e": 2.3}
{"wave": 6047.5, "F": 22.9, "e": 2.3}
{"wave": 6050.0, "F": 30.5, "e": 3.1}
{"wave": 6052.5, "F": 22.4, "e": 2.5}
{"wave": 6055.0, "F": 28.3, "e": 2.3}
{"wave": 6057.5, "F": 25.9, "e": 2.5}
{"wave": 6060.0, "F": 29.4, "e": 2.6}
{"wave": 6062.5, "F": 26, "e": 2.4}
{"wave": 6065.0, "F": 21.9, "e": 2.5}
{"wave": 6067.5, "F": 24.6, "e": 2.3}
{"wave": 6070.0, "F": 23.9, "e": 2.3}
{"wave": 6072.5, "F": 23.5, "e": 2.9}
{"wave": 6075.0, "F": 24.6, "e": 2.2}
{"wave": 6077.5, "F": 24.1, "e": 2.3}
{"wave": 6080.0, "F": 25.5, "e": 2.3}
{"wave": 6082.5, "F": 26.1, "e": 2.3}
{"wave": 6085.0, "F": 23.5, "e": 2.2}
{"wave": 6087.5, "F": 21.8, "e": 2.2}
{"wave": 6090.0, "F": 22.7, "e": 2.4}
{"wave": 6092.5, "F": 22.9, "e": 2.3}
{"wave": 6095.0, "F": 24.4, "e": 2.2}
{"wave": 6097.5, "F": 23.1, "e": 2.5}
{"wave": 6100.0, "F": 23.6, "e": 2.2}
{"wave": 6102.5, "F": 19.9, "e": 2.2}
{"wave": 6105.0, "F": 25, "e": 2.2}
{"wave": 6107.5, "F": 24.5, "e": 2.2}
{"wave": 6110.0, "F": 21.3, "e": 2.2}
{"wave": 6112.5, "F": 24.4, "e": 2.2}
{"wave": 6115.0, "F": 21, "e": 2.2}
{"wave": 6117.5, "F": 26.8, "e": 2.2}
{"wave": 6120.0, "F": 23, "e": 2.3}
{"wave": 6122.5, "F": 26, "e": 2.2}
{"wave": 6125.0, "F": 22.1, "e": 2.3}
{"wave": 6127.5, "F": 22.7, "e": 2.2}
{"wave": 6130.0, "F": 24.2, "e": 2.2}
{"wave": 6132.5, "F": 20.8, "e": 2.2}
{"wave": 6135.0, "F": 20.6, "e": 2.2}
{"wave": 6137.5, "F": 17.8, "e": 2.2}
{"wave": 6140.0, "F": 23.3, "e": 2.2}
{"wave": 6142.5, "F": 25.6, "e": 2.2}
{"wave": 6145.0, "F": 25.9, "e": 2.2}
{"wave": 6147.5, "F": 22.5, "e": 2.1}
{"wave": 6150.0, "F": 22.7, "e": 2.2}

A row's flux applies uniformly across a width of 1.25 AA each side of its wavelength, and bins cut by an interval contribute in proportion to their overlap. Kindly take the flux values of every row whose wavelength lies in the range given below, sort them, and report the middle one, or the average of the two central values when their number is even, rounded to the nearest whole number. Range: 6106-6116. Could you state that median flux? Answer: 23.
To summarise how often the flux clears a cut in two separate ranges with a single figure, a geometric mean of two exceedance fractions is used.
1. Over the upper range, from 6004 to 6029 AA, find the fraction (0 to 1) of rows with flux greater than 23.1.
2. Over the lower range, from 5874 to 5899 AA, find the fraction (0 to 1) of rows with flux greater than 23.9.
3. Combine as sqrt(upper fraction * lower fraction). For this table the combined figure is 0.46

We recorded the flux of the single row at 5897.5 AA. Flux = 21.2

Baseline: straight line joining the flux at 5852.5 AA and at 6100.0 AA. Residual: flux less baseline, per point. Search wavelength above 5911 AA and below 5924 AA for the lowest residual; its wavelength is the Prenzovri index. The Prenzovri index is 5915.0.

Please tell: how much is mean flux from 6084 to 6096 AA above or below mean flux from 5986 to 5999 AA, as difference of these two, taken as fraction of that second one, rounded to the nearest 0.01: -0.12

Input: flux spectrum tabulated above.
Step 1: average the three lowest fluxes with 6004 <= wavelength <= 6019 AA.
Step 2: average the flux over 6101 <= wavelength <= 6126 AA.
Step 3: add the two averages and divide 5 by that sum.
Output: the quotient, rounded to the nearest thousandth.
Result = 0.106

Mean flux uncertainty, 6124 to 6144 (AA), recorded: 2.21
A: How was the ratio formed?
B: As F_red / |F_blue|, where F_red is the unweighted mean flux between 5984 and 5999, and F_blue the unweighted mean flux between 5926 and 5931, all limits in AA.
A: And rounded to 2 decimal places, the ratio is 1.08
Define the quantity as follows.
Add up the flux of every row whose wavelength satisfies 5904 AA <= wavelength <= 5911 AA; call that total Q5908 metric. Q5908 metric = 75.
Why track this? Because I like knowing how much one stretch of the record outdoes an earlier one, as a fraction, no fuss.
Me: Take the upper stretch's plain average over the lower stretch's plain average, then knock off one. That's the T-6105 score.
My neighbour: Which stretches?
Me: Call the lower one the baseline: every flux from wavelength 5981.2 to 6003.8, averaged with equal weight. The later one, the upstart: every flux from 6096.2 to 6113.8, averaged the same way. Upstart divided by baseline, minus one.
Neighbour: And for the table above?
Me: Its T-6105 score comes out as -0.067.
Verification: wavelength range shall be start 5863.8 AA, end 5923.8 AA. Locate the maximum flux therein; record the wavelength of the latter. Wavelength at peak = 5912.5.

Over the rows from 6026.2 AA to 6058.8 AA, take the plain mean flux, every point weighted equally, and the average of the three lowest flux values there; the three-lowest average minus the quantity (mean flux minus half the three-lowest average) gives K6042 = 8.3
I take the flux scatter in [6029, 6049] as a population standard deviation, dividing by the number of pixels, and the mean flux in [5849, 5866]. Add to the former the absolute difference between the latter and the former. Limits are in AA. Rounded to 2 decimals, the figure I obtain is 23.57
